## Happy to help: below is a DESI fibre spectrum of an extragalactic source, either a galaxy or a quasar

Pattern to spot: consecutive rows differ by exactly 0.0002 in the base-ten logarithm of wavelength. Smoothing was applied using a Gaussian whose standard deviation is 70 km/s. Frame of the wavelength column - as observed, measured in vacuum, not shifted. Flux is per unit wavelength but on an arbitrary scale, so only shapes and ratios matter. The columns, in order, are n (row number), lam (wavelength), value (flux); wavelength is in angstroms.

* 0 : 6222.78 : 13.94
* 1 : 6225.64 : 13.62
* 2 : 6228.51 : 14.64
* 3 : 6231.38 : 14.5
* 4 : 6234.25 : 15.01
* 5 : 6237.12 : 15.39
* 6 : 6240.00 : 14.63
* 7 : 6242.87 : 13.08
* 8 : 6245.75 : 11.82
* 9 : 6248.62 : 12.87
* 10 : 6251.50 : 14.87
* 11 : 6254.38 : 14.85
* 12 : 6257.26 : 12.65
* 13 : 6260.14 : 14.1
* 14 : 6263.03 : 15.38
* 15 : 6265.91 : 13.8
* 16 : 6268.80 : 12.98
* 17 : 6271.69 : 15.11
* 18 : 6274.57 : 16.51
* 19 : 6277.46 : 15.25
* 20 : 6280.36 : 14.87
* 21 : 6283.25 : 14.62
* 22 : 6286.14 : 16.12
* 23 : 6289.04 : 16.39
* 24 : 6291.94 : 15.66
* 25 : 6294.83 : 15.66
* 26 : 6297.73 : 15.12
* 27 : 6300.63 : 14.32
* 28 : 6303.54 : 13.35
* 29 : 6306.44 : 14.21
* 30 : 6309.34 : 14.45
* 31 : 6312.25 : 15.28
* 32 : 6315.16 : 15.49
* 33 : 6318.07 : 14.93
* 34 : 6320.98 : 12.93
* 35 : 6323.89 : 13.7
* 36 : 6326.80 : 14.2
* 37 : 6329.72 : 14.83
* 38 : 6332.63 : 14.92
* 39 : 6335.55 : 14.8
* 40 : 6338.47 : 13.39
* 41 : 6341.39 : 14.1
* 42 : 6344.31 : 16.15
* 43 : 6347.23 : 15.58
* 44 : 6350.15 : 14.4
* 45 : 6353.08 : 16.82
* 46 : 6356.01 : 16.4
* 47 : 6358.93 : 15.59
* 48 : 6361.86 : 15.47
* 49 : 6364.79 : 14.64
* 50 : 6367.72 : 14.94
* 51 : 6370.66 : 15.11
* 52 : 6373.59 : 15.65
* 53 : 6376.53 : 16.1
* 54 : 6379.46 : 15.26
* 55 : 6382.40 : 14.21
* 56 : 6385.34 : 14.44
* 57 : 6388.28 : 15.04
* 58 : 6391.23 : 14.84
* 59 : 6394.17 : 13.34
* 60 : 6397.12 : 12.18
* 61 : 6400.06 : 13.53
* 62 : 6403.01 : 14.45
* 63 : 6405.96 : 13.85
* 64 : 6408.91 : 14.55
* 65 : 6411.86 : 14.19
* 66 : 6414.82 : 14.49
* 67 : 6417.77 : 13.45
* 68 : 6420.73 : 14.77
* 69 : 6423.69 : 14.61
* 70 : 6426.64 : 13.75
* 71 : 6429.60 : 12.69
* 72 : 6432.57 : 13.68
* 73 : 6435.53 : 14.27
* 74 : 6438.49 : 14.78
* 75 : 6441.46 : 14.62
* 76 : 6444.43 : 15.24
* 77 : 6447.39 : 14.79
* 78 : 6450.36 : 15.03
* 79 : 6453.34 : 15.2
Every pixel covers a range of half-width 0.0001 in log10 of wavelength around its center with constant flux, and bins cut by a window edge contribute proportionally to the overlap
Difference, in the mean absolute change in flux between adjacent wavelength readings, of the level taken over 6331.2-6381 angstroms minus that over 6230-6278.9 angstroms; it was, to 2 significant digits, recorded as -0.42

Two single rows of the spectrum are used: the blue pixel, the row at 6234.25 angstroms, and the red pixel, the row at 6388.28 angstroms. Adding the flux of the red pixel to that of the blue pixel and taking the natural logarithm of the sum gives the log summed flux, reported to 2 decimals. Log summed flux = 3.40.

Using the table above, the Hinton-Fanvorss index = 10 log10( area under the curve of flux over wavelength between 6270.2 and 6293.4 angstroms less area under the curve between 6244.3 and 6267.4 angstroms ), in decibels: 16.3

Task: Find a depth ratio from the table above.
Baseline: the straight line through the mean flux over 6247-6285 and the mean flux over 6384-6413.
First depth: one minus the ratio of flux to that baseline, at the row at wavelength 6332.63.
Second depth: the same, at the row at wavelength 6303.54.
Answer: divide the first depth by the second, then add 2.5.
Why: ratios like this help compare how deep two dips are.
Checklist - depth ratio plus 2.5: 2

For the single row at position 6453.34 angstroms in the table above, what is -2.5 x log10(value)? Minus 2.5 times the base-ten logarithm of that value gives -2.95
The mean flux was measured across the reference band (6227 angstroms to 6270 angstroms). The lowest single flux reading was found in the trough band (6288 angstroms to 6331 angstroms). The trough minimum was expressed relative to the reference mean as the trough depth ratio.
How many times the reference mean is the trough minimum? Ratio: 0.92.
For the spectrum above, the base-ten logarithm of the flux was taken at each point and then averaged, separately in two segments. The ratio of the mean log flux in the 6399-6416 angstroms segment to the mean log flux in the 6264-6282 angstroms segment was 0.99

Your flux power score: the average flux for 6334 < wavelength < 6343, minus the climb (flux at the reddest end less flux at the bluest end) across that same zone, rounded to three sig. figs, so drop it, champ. 14.8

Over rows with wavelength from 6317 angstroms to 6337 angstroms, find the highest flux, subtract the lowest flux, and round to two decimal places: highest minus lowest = 2.00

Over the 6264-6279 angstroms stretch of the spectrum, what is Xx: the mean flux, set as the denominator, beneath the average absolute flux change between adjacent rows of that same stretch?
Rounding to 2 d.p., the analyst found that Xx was 0.10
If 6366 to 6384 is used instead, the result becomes 0.04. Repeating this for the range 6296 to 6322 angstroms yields 0.06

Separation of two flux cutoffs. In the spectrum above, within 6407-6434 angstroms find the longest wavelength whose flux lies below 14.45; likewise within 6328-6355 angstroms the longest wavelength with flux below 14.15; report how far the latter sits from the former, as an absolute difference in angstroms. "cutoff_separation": 91.2 angstroms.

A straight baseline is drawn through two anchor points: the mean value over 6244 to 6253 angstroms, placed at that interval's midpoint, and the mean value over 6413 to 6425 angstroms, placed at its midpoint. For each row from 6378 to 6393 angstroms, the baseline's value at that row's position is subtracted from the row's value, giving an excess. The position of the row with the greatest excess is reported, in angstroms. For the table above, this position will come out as 6379.46 angstroms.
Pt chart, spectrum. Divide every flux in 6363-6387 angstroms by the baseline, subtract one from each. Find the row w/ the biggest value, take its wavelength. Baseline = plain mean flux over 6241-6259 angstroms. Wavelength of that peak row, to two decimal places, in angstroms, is 6376.53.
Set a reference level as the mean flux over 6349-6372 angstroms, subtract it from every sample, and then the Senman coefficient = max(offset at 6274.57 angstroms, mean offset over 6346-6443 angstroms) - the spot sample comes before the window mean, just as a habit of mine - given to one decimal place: 1.1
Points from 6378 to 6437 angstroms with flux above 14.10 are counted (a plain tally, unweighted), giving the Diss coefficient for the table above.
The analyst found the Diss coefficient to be 12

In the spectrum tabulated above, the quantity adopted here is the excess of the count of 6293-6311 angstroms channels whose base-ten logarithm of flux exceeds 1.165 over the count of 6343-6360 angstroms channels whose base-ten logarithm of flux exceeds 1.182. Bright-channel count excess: -3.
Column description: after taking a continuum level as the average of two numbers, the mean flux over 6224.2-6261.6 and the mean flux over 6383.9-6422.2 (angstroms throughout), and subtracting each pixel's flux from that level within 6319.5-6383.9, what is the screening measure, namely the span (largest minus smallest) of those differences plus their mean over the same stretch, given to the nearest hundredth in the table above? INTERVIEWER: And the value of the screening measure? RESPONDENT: 2.97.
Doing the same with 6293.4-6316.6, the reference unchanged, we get 1.62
